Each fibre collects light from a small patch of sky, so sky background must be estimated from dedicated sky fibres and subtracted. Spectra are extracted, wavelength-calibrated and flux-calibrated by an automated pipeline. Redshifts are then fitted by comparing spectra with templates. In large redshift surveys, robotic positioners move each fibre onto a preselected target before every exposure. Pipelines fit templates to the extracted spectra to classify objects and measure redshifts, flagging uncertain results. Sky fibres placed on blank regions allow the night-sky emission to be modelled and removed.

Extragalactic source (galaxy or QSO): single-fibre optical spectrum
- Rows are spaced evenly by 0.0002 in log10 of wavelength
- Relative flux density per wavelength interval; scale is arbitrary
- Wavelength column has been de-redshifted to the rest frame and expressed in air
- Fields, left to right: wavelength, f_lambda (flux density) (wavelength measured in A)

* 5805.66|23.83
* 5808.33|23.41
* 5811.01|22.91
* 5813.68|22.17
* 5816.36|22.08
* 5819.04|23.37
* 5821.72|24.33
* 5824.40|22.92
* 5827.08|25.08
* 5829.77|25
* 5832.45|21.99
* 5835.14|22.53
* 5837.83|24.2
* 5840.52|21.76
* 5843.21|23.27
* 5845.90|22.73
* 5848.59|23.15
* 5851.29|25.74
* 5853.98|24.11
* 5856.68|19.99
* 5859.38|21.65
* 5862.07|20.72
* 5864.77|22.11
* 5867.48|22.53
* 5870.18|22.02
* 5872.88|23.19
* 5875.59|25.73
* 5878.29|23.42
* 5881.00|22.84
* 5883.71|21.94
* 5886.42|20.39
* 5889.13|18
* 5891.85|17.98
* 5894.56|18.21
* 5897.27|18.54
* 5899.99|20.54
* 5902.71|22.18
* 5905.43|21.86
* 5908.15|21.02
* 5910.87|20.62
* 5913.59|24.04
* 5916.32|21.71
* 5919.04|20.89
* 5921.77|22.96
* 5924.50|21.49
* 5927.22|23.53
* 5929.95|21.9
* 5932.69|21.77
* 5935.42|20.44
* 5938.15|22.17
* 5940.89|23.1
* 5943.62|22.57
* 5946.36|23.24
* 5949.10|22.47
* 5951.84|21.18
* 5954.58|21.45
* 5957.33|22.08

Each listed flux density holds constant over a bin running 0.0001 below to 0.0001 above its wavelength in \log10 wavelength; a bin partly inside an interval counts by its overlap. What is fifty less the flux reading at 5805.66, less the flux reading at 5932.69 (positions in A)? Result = 4.4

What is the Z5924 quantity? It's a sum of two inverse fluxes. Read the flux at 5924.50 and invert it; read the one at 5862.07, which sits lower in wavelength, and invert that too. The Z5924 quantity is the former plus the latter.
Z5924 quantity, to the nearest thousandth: 0.095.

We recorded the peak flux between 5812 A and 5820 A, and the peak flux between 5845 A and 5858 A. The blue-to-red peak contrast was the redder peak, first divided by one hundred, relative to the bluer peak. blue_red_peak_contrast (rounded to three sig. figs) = 0.0110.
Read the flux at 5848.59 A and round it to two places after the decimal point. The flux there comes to 23.15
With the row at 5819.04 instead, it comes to 23.37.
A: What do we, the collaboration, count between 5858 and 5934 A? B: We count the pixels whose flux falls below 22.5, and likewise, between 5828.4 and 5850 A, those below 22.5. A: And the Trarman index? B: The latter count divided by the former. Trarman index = 0.10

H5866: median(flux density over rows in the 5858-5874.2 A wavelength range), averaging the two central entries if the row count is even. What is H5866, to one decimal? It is 22.1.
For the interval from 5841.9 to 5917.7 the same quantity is 22.0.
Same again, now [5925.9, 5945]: 22.2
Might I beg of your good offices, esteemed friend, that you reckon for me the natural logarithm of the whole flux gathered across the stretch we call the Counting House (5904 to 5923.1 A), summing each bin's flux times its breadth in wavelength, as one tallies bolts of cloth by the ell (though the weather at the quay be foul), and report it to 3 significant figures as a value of 6.03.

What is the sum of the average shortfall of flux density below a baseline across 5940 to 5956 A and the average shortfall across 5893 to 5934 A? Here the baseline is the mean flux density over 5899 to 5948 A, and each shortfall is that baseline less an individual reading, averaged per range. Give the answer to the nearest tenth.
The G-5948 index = 0.3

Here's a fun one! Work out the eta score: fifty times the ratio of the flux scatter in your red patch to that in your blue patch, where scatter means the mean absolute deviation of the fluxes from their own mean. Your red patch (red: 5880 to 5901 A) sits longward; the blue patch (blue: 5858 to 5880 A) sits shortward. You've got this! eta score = 75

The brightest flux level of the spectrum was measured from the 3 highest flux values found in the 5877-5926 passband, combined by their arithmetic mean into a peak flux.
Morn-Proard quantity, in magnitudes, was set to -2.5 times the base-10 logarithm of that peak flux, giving -3.43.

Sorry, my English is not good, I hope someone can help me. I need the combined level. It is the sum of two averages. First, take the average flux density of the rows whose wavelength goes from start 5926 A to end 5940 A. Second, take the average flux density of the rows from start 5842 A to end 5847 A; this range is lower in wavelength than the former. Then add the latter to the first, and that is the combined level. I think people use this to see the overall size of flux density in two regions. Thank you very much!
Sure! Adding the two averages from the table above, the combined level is 45.0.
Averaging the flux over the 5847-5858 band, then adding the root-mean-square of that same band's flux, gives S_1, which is 47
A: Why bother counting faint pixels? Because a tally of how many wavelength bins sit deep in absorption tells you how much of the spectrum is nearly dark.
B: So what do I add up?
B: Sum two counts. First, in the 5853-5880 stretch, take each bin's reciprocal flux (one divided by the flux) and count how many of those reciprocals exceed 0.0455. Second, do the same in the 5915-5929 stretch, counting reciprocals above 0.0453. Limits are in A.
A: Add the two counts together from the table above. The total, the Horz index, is 6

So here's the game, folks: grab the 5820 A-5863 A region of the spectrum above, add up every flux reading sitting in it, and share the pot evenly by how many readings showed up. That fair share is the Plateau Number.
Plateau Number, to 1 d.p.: 23.1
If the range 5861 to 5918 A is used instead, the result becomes 21.4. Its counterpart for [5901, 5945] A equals 22.0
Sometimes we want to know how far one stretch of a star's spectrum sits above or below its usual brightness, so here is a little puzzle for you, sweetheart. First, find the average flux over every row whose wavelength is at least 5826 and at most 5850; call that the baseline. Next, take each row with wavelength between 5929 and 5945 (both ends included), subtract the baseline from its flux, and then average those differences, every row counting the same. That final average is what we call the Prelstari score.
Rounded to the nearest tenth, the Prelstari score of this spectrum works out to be -1.3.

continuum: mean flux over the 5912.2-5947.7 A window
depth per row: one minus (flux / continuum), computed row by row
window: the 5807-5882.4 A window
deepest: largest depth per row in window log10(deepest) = -1.0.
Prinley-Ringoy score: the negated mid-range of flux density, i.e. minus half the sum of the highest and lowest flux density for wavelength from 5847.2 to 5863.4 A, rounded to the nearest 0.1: -22.9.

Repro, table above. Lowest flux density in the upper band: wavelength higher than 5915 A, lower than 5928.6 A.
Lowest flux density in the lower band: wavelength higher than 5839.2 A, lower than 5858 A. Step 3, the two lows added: 40.9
